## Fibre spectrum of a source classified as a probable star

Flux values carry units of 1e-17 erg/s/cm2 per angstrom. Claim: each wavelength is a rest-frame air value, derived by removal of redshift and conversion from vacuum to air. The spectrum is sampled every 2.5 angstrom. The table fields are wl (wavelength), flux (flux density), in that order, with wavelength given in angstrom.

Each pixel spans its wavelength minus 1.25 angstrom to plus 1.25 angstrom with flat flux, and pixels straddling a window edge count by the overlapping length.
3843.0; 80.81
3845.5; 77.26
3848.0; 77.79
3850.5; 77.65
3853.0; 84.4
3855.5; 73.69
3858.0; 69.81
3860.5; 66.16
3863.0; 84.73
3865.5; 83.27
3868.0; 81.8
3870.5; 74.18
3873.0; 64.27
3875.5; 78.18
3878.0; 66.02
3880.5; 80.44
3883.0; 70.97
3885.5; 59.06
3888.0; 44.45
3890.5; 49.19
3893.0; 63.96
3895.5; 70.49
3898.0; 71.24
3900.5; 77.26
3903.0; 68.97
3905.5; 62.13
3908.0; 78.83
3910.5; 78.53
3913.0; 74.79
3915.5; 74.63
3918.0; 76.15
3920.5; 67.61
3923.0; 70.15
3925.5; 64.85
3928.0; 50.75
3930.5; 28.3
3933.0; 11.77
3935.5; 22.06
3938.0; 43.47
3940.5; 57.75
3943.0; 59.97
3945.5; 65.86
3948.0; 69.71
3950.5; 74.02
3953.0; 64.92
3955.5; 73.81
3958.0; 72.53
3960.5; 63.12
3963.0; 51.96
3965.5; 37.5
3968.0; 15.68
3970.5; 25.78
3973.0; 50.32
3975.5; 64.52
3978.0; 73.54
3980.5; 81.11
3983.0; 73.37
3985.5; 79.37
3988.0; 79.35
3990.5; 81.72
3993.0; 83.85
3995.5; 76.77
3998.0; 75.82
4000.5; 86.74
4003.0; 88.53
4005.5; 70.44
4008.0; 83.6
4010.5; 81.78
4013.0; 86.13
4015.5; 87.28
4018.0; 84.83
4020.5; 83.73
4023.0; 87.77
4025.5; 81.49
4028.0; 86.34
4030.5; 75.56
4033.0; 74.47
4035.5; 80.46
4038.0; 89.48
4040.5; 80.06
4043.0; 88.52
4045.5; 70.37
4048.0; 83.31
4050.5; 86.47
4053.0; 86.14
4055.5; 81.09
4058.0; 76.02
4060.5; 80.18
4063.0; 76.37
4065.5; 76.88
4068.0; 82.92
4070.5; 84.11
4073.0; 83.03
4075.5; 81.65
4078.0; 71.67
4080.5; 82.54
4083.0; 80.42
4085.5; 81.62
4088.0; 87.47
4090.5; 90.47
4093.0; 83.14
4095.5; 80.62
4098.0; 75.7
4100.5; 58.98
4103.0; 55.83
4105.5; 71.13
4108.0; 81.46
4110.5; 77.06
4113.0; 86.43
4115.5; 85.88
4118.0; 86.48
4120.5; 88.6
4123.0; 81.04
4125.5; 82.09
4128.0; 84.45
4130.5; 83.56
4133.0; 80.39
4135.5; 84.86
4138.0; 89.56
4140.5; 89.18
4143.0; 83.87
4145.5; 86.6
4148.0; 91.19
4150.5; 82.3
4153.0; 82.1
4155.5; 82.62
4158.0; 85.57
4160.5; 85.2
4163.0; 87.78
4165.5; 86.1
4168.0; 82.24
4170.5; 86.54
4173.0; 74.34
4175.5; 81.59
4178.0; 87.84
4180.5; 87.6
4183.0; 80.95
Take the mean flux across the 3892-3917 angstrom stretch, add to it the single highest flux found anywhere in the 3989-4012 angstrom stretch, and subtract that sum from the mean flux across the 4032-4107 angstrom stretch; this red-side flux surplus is -81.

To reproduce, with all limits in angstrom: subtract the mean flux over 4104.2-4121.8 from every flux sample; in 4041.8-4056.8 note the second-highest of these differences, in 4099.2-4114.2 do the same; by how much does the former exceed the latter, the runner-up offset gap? 5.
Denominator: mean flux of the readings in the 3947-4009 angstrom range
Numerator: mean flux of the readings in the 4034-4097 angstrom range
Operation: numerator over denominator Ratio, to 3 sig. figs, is 1.20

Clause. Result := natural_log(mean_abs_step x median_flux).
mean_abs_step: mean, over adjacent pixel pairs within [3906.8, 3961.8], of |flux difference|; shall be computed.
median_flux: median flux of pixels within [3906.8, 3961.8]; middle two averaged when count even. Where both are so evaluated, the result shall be 6.3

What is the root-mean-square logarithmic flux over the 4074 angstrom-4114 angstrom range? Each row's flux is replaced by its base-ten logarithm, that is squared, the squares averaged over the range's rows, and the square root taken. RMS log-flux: 1.89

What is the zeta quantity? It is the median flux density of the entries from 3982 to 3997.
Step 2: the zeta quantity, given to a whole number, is 79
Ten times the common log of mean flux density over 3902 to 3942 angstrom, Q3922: 17.6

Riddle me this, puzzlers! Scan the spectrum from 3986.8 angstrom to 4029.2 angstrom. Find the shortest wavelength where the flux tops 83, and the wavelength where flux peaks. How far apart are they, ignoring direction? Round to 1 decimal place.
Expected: 10.0 angstrom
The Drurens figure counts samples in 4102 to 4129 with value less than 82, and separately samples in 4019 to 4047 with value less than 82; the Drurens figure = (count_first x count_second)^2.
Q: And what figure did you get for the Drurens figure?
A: 900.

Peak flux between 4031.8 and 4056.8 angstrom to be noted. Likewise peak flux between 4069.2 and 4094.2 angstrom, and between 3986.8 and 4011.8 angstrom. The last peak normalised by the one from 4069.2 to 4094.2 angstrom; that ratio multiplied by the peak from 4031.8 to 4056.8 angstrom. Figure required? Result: 88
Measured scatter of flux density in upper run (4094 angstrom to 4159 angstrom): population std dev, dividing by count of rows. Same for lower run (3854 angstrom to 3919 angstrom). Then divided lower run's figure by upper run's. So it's 1.2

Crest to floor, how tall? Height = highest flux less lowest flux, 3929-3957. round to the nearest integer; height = 62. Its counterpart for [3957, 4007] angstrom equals 73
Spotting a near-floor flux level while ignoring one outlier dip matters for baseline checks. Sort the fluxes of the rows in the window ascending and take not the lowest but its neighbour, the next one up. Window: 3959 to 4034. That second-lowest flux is 25.78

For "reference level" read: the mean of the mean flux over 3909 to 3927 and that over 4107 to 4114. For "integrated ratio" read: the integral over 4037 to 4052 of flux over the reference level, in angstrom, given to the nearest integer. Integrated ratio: 16 angstrom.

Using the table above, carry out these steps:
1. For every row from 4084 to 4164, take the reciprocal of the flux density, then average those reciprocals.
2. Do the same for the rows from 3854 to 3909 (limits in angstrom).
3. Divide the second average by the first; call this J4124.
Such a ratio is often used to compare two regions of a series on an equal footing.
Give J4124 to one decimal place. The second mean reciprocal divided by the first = 1.2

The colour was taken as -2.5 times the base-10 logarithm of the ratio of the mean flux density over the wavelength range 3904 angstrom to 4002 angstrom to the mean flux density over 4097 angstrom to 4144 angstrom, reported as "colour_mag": 0.27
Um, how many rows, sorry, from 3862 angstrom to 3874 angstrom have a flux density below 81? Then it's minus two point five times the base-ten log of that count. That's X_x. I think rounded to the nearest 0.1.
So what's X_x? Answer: -0.8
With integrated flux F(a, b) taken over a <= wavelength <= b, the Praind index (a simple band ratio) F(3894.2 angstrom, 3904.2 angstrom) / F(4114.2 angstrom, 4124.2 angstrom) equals 0.84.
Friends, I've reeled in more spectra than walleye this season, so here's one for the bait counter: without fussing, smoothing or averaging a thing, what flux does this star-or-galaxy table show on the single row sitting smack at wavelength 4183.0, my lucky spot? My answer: 80.95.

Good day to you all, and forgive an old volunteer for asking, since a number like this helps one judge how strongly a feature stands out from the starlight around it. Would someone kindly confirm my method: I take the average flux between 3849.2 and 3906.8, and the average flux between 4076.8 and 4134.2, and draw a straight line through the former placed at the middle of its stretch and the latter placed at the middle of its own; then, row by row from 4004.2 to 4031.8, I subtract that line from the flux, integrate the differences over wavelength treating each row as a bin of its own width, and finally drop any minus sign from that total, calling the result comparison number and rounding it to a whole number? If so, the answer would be 175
